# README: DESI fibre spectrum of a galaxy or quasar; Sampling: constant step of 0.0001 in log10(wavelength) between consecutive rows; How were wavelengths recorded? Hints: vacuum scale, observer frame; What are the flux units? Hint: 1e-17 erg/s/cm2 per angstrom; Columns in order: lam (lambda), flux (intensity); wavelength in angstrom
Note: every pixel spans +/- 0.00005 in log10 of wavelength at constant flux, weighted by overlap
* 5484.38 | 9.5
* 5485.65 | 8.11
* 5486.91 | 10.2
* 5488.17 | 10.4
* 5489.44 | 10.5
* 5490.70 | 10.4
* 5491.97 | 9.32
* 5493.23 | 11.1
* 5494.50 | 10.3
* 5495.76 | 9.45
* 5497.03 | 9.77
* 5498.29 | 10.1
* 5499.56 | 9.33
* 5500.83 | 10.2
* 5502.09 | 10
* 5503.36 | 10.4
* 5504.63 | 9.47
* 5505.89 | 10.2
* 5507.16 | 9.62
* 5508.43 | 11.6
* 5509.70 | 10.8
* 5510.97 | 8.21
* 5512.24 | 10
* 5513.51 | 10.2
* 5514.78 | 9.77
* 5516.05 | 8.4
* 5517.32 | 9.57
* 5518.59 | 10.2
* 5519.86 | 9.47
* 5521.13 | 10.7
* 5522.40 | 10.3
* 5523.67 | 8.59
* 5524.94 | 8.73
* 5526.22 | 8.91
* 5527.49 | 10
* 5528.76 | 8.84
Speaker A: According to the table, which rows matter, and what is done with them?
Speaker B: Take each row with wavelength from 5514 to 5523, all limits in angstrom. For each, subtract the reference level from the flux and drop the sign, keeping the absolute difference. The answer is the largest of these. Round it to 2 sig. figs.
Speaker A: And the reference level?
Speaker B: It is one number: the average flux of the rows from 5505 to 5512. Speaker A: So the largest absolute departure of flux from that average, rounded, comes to 1.7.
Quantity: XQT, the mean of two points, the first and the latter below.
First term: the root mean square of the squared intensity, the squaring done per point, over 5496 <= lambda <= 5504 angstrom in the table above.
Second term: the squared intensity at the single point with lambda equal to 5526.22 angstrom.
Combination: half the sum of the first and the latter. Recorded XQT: 90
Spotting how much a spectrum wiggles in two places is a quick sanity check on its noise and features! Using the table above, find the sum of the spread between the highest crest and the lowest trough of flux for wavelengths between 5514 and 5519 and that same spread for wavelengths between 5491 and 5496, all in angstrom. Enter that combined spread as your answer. 3.6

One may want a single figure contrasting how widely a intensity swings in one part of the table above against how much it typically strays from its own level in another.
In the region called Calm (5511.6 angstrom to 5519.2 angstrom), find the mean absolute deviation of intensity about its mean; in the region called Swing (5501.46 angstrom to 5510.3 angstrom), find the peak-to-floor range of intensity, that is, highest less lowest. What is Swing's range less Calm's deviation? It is 1.7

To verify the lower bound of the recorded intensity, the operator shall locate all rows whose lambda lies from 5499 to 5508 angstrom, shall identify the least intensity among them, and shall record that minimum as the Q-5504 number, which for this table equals 9.33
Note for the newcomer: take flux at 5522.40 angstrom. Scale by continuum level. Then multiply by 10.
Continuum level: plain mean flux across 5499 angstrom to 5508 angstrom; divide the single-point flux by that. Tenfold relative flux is 10.4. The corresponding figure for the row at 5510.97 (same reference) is 8.3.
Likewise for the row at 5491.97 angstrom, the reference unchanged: 9.4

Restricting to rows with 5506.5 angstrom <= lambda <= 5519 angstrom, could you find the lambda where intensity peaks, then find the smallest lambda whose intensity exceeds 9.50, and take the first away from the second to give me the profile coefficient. -1.3 angstrom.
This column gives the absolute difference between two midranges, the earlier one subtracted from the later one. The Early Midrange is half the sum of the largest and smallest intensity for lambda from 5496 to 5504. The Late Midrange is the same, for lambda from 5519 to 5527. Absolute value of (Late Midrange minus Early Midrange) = 0.22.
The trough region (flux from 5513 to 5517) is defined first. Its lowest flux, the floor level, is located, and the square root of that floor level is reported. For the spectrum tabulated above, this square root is 2.90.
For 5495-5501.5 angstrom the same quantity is 3.05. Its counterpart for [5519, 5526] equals 2.93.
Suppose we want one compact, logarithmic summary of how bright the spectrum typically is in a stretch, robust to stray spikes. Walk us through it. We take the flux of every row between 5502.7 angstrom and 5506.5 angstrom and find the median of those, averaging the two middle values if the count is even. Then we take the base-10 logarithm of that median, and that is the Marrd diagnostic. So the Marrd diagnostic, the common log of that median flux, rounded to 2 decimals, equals 1.01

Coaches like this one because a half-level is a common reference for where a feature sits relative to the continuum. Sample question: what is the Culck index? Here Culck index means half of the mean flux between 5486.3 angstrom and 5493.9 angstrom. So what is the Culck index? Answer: 5.2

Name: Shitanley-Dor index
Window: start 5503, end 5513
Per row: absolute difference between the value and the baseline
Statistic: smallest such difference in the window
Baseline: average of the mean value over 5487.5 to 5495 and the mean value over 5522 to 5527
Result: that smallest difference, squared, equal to 0.01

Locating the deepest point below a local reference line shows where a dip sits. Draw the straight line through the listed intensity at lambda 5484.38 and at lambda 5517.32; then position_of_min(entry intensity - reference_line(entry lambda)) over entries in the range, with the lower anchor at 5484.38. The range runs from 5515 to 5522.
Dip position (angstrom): 5516.05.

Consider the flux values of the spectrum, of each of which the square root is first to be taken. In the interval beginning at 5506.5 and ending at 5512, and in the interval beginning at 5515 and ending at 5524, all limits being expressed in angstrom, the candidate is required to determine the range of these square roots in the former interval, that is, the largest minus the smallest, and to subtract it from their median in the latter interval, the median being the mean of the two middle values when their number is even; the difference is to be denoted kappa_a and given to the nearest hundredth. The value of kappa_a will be 2.55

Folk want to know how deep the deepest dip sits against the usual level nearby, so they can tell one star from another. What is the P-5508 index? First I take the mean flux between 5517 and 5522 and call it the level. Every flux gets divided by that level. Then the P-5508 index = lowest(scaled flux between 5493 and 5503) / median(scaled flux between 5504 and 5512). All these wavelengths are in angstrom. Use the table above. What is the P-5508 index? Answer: 0.94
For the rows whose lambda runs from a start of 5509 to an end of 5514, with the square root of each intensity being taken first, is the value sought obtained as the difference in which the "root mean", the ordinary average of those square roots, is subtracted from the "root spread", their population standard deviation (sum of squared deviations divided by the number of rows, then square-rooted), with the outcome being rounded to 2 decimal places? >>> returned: -2.97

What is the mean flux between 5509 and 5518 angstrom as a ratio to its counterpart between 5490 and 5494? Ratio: 0.93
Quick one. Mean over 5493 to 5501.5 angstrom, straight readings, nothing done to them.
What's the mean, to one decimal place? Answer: 10.0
